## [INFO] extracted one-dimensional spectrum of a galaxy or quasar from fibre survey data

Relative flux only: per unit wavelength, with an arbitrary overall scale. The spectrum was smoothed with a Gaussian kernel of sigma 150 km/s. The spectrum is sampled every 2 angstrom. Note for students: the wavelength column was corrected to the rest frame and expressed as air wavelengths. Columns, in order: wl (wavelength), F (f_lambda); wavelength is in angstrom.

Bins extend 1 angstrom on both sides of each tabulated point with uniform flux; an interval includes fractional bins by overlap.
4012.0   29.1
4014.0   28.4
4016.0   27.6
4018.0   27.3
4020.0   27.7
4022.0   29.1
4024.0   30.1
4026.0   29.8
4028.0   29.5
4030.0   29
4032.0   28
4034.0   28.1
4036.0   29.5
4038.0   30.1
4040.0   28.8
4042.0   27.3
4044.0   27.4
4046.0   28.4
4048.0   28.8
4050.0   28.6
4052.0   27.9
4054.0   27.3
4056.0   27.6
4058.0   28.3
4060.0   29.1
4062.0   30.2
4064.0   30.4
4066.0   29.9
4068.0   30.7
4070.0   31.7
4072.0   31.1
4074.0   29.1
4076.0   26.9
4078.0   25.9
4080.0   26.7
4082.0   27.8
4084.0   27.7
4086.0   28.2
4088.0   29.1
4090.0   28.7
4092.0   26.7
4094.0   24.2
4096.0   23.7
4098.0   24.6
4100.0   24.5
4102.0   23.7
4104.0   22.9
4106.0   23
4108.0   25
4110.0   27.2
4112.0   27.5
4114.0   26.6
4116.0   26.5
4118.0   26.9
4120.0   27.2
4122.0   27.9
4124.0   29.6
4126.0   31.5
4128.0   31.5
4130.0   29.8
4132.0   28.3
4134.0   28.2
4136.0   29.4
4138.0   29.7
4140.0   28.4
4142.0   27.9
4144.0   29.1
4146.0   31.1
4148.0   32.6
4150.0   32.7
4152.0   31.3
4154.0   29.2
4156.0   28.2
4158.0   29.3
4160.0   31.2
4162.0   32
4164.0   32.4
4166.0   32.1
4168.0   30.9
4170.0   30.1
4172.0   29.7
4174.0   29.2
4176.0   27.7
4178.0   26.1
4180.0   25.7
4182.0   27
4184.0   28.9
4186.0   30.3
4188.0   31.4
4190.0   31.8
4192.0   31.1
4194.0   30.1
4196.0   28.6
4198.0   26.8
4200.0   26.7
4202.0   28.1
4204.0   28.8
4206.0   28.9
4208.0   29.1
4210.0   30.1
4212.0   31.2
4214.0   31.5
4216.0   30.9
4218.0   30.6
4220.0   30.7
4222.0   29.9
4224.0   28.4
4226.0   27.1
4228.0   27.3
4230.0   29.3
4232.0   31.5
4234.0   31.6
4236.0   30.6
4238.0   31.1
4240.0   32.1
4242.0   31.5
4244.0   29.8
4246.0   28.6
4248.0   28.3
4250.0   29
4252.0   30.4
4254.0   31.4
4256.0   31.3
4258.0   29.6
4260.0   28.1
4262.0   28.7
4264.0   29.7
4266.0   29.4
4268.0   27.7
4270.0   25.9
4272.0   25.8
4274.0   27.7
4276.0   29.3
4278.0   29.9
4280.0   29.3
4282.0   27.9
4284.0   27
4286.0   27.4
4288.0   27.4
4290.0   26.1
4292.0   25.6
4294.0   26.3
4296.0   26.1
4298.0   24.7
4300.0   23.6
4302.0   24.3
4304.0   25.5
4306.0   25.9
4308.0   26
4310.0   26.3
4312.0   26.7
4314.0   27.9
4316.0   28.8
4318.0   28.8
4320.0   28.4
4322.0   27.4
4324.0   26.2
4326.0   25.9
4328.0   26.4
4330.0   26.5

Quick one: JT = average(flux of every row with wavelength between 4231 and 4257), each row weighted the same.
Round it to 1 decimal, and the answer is 30.6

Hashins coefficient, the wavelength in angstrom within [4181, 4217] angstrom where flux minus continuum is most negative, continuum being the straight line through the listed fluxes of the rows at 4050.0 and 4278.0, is 4200.0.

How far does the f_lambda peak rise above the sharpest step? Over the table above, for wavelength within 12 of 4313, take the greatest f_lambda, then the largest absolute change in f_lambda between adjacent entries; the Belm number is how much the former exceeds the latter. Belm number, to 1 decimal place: 27.6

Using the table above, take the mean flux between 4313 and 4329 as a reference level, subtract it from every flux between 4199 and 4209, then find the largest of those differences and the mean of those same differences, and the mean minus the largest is -0.78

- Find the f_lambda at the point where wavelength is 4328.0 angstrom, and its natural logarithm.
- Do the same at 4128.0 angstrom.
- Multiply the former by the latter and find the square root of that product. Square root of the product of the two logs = 3.36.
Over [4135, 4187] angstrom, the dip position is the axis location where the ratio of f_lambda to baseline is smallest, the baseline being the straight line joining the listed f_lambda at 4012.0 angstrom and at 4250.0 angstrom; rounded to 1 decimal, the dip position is 4180.0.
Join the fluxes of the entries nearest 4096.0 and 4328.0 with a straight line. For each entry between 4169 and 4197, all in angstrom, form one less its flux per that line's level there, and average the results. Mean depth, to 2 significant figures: -0.18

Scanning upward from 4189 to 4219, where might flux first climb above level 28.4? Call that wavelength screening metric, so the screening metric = 4190.0 angstrom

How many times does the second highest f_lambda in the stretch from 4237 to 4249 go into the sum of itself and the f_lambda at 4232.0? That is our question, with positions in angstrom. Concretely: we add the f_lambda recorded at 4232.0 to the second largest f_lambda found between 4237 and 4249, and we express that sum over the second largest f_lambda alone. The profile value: 2.00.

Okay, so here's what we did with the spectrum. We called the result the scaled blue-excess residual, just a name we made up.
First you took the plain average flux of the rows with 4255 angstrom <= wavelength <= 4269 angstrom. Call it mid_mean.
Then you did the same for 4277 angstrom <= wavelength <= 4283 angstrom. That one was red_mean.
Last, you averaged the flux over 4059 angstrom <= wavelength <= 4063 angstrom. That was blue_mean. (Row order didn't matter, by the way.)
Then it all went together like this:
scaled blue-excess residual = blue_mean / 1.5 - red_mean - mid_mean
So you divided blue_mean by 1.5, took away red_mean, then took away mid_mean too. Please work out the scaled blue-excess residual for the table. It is -38.5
